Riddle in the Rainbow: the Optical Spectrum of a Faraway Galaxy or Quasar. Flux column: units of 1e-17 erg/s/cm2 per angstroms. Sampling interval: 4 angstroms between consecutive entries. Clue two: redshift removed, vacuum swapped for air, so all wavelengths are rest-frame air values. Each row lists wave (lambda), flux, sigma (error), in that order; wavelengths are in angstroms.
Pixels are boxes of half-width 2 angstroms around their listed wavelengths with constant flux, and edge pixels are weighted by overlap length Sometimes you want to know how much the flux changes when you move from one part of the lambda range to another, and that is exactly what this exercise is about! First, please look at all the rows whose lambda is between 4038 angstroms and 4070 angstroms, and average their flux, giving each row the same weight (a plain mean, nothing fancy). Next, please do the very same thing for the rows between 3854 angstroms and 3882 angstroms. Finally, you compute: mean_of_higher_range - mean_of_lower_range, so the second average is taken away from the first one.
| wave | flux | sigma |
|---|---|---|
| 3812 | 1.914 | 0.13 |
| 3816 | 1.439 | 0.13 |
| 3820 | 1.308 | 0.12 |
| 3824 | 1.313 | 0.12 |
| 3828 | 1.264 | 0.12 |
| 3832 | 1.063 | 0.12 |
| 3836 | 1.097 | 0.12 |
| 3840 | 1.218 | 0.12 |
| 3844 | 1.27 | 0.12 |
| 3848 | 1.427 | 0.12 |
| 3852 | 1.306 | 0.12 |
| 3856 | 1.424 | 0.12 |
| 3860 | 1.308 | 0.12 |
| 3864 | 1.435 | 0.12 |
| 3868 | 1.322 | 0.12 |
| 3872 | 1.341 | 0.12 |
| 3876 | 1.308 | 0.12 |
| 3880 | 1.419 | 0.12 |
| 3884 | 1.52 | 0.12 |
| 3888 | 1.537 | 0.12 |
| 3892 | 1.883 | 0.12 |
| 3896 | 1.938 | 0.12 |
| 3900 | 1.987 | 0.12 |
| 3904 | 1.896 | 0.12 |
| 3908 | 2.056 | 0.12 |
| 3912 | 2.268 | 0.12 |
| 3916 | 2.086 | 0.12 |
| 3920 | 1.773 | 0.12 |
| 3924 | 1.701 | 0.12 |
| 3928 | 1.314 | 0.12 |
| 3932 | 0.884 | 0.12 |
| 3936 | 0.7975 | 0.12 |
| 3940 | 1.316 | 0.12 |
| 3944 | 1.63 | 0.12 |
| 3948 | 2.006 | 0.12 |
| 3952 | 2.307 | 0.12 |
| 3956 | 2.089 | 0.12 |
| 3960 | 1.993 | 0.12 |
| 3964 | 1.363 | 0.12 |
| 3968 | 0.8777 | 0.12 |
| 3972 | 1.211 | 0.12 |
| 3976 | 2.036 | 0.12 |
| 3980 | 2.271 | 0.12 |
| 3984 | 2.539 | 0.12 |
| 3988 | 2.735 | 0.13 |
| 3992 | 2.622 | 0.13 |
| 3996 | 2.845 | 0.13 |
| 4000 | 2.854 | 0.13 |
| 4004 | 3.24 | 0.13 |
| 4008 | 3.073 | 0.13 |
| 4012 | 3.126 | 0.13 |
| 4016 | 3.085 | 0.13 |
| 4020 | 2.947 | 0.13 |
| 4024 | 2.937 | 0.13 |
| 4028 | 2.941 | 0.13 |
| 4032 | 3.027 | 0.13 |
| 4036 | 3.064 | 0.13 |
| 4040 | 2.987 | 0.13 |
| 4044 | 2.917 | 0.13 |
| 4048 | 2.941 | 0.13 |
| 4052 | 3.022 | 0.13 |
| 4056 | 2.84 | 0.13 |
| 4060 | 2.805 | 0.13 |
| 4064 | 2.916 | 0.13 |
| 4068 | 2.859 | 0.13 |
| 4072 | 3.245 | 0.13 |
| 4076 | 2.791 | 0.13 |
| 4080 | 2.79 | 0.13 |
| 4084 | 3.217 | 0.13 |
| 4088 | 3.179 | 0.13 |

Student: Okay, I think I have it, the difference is 1.5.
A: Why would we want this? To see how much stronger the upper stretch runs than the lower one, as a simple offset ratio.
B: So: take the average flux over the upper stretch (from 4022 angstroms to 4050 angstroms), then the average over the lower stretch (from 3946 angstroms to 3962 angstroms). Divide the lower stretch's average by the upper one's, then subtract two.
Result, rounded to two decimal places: -1.29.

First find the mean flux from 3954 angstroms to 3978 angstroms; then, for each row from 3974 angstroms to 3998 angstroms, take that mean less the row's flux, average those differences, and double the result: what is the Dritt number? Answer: -1.8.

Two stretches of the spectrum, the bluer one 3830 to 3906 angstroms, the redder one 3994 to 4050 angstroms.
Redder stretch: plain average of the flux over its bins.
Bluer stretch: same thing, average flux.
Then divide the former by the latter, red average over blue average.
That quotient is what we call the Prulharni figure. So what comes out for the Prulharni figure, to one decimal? 2.1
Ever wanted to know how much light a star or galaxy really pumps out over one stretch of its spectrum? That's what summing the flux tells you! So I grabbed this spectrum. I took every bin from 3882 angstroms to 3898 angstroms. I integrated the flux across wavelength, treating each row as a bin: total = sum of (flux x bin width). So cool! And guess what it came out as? 28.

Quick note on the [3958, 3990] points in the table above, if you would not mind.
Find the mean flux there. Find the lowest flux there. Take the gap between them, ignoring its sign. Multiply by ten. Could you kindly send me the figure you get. 10.0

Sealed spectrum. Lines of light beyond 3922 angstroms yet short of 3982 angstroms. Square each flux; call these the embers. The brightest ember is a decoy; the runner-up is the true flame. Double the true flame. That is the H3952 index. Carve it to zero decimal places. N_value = 10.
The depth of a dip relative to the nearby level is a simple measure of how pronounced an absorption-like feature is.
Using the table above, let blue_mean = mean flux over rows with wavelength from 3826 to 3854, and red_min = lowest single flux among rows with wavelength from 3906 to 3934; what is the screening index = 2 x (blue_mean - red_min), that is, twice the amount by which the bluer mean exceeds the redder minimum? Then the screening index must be 0.7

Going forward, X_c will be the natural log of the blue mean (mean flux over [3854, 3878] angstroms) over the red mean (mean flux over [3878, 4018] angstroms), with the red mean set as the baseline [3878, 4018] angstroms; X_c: -0.39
